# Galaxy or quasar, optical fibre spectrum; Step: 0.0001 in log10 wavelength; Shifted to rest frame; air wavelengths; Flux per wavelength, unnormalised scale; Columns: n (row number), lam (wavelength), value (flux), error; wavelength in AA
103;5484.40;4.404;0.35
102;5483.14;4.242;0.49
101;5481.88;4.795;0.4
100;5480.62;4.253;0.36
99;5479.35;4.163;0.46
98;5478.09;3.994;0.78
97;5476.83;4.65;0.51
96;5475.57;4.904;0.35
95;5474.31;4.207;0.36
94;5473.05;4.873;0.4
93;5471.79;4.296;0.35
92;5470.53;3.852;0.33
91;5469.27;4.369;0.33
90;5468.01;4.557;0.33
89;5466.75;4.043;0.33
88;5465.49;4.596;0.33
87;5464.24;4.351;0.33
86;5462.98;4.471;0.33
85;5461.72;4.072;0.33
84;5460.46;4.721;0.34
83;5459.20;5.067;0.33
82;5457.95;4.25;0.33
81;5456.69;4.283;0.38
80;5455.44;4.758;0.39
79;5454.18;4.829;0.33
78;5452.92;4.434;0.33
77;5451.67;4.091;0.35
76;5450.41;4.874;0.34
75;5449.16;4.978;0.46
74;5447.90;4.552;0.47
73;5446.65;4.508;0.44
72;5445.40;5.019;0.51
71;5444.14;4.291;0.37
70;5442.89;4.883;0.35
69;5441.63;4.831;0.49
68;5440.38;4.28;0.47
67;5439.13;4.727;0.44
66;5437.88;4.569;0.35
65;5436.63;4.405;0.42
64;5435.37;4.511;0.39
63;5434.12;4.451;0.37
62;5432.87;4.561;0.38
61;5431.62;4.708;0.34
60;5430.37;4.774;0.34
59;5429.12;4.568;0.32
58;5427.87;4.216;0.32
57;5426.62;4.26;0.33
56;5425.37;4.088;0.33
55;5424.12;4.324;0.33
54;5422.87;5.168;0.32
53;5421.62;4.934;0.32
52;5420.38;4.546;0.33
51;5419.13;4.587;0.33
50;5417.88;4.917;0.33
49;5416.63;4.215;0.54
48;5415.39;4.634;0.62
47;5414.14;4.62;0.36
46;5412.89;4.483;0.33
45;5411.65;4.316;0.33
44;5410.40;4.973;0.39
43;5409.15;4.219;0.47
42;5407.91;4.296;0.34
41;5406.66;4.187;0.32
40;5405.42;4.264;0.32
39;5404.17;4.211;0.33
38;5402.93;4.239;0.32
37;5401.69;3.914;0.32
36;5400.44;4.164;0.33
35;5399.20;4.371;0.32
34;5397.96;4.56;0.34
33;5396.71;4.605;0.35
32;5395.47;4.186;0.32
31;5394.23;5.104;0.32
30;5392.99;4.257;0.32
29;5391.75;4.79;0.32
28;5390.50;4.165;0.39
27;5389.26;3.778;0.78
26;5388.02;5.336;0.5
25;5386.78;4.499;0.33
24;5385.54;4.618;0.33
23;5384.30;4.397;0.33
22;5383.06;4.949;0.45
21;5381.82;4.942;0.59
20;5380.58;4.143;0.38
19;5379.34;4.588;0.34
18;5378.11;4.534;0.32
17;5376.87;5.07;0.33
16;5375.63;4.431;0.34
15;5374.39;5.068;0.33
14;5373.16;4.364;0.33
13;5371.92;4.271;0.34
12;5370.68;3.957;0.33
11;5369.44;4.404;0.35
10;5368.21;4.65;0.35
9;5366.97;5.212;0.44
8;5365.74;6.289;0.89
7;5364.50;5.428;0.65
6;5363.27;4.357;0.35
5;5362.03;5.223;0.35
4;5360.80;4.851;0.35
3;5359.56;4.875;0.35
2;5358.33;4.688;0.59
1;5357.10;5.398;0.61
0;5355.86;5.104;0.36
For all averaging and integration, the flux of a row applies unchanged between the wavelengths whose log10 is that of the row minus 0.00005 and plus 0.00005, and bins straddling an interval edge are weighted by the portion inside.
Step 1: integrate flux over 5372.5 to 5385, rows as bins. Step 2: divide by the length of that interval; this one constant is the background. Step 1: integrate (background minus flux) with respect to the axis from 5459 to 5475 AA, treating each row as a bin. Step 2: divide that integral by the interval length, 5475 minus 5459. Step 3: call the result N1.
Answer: 0.24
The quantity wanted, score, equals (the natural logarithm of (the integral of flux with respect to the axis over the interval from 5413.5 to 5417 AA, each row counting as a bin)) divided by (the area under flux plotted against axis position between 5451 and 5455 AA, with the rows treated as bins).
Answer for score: 0.155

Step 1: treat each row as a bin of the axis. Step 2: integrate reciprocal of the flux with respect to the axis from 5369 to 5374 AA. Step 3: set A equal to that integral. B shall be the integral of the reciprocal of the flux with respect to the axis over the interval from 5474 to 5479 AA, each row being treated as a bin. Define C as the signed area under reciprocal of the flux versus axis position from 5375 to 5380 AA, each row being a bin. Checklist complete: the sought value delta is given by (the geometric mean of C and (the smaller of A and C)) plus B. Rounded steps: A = 1.17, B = 1.14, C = 1.08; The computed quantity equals 2.21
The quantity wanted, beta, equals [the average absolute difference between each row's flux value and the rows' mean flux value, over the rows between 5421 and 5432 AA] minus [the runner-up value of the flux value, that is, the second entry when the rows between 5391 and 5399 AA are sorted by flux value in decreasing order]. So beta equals -4.5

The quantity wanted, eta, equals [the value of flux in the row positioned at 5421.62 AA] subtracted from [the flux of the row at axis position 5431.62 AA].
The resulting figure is -0.23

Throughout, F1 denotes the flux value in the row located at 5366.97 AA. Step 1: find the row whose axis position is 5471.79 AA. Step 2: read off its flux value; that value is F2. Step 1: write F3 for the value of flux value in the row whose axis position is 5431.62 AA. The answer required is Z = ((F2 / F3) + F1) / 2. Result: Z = 3.06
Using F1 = 5.212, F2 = 4.296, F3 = 4.708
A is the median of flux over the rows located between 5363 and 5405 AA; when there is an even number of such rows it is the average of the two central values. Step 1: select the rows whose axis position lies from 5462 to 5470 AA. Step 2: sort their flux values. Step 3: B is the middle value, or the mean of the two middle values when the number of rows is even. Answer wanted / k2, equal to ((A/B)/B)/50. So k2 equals 0.0046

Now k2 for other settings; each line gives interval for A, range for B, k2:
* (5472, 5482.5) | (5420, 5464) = 0.0043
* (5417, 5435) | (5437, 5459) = 0.0044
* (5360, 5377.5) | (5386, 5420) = 0.0051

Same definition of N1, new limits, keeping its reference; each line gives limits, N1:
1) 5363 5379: -0.13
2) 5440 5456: 0.00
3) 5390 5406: 0.28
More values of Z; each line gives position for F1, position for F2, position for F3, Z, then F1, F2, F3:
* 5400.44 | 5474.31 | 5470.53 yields 2.63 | 4.164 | 4.207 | 3.852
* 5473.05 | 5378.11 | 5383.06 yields 2.89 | 4.873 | 4.534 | 4.949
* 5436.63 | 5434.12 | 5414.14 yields 2.68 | 4.405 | 4.451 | 4.62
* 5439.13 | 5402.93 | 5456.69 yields 2.86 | 4.727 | 4.239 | 4.283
